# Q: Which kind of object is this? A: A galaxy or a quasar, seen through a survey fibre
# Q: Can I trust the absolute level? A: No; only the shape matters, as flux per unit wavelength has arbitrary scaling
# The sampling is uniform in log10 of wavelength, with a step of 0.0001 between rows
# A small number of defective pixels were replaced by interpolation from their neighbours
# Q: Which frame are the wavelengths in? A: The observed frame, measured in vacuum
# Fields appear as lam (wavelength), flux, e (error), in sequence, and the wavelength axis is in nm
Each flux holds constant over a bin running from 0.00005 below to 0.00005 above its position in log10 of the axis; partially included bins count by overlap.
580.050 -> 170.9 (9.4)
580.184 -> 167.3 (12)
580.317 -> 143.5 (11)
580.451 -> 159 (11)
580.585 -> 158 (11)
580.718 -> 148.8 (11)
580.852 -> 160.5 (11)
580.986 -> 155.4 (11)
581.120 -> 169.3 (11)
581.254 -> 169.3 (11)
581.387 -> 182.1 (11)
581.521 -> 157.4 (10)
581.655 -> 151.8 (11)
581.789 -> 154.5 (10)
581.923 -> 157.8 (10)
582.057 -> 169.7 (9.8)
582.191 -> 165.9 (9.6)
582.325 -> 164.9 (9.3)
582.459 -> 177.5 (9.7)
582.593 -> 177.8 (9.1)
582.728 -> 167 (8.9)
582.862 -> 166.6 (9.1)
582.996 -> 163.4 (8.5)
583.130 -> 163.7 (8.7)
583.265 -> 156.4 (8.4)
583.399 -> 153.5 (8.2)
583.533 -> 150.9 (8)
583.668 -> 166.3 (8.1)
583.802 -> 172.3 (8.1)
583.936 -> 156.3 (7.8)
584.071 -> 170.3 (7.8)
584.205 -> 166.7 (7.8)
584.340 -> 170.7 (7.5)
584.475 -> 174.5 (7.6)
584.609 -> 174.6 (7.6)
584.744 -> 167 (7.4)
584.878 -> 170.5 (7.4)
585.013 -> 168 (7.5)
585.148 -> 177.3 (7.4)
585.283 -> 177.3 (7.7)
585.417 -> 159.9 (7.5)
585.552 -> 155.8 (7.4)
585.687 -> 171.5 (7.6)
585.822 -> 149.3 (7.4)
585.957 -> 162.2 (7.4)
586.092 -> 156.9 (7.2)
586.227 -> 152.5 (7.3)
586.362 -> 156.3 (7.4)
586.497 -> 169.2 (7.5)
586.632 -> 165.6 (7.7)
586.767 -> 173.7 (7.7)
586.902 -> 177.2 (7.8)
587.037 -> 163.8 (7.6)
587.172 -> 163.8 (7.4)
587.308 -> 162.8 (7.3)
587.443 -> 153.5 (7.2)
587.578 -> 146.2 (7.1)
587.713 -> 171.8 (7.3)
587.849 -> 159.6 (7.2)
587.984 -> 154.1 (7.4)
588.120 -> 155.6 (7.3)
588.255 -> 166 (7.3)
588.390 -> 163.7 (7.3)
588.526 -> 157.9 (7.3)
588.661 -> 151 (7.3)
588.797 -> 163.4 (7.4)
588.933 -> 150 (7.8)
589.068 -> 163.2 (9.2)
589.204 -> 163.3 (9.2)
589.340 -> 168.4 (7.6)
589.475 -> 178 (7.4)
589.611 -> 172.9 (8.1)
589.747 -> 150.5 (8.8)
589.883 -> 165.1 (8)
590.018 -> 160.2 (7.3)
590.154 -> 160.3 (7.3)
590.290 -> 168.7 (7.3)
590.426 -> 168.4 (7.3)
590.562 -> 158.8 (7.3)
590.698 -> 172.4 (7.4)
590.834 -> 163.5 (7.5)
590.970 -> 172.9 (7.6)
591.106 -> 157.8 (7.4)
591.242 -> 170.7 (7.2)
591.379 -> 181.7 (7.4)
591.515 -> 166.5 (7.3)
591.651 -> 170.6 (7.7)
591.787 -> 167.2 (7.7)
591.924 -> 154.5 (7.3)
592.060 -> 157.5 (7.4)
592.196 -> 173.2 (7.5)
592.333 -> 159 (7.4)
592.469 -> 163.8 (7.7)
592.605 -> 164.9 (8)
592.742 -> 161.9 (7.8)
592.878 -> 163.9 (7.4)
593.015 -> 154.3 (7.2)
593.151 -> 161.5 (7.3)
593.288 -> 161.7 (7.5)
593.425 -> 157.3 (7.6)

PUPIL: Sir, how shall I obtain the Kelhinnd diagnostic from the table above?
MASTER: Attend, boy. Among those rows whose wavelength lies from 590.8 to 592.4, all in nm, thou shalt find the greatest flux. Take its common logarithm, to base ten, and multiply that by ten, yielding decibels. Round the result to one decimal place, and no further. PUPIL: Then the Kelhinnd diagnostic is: 22.6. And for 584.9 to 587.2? 22.5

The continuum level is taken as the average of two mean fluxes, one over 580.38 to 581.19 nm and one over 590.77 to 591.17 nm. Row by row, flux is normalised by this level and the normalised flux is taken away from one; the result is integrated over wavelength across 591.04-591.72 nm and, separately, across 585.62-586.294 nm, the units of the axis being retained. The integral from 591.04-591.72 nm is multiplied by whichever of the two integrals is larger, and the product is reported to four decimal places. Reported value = -0.0004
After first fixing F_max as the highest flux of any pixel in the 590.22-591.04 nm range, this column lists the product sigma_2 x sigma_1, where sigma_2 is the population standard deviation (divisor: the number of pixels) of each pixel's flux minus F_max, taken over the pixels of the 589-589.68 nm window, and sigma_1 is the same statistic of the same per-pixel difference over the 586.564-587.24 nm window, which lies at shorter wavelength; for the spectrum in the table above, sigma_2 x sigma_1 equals 32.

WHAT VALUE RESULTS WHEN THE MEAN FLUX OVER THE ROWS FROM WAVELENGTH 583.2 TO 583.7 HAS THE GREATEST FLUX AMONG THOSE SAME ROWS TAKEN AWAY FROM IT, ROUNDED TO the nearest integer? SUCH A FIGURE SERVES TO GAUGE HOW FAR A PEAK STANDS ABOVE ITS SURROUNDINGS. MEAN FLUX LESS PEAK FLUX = -10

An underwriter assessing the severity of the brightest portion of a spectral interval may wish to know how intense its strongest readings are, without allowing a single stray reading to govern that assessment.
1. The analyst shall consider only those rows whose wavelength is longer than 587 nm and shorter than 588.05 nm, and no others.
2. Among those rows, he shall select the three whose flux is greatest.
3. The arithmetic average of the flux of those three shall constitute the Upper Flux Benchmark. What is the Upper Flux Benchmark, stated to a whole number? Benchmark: 166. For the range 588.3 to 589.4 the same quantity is 165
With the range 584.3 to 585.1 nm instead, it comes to 173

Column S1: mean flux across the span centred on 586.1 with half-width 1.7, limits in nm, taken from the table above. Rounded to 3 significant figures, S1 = 165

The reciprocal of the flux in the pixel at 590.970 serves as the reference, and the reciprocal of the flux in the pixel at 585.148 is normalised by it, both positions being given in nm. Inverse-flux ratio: 0.98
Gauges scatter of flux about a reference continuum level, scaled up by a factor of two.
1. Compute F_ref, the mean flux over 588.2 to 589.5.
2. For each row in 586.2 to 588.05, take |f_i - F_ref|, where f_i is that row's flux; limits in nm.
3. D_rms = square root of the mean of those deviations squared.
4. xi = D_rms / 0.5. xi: 17.3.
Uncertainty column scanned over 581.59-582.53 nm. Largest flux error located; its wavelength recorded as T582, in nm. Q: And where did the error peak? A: 581.655 nm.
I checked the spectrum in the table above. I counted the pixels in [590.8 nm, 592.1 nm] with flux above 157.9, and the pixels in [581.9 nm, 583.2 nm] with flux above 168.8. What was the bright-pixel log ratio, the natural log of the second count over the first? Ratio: -0.85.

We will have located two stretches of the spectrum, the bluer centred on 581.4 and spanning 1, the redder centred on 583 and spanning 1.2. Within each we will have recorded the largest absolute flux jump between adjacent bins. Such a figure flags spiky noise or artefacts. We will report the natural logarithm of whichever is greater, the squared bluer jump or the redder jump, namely 6.4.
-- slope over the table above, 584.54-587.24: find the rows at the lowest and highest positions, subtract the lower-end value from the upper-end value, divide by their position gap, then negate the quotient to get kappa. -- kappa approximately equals 4.2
